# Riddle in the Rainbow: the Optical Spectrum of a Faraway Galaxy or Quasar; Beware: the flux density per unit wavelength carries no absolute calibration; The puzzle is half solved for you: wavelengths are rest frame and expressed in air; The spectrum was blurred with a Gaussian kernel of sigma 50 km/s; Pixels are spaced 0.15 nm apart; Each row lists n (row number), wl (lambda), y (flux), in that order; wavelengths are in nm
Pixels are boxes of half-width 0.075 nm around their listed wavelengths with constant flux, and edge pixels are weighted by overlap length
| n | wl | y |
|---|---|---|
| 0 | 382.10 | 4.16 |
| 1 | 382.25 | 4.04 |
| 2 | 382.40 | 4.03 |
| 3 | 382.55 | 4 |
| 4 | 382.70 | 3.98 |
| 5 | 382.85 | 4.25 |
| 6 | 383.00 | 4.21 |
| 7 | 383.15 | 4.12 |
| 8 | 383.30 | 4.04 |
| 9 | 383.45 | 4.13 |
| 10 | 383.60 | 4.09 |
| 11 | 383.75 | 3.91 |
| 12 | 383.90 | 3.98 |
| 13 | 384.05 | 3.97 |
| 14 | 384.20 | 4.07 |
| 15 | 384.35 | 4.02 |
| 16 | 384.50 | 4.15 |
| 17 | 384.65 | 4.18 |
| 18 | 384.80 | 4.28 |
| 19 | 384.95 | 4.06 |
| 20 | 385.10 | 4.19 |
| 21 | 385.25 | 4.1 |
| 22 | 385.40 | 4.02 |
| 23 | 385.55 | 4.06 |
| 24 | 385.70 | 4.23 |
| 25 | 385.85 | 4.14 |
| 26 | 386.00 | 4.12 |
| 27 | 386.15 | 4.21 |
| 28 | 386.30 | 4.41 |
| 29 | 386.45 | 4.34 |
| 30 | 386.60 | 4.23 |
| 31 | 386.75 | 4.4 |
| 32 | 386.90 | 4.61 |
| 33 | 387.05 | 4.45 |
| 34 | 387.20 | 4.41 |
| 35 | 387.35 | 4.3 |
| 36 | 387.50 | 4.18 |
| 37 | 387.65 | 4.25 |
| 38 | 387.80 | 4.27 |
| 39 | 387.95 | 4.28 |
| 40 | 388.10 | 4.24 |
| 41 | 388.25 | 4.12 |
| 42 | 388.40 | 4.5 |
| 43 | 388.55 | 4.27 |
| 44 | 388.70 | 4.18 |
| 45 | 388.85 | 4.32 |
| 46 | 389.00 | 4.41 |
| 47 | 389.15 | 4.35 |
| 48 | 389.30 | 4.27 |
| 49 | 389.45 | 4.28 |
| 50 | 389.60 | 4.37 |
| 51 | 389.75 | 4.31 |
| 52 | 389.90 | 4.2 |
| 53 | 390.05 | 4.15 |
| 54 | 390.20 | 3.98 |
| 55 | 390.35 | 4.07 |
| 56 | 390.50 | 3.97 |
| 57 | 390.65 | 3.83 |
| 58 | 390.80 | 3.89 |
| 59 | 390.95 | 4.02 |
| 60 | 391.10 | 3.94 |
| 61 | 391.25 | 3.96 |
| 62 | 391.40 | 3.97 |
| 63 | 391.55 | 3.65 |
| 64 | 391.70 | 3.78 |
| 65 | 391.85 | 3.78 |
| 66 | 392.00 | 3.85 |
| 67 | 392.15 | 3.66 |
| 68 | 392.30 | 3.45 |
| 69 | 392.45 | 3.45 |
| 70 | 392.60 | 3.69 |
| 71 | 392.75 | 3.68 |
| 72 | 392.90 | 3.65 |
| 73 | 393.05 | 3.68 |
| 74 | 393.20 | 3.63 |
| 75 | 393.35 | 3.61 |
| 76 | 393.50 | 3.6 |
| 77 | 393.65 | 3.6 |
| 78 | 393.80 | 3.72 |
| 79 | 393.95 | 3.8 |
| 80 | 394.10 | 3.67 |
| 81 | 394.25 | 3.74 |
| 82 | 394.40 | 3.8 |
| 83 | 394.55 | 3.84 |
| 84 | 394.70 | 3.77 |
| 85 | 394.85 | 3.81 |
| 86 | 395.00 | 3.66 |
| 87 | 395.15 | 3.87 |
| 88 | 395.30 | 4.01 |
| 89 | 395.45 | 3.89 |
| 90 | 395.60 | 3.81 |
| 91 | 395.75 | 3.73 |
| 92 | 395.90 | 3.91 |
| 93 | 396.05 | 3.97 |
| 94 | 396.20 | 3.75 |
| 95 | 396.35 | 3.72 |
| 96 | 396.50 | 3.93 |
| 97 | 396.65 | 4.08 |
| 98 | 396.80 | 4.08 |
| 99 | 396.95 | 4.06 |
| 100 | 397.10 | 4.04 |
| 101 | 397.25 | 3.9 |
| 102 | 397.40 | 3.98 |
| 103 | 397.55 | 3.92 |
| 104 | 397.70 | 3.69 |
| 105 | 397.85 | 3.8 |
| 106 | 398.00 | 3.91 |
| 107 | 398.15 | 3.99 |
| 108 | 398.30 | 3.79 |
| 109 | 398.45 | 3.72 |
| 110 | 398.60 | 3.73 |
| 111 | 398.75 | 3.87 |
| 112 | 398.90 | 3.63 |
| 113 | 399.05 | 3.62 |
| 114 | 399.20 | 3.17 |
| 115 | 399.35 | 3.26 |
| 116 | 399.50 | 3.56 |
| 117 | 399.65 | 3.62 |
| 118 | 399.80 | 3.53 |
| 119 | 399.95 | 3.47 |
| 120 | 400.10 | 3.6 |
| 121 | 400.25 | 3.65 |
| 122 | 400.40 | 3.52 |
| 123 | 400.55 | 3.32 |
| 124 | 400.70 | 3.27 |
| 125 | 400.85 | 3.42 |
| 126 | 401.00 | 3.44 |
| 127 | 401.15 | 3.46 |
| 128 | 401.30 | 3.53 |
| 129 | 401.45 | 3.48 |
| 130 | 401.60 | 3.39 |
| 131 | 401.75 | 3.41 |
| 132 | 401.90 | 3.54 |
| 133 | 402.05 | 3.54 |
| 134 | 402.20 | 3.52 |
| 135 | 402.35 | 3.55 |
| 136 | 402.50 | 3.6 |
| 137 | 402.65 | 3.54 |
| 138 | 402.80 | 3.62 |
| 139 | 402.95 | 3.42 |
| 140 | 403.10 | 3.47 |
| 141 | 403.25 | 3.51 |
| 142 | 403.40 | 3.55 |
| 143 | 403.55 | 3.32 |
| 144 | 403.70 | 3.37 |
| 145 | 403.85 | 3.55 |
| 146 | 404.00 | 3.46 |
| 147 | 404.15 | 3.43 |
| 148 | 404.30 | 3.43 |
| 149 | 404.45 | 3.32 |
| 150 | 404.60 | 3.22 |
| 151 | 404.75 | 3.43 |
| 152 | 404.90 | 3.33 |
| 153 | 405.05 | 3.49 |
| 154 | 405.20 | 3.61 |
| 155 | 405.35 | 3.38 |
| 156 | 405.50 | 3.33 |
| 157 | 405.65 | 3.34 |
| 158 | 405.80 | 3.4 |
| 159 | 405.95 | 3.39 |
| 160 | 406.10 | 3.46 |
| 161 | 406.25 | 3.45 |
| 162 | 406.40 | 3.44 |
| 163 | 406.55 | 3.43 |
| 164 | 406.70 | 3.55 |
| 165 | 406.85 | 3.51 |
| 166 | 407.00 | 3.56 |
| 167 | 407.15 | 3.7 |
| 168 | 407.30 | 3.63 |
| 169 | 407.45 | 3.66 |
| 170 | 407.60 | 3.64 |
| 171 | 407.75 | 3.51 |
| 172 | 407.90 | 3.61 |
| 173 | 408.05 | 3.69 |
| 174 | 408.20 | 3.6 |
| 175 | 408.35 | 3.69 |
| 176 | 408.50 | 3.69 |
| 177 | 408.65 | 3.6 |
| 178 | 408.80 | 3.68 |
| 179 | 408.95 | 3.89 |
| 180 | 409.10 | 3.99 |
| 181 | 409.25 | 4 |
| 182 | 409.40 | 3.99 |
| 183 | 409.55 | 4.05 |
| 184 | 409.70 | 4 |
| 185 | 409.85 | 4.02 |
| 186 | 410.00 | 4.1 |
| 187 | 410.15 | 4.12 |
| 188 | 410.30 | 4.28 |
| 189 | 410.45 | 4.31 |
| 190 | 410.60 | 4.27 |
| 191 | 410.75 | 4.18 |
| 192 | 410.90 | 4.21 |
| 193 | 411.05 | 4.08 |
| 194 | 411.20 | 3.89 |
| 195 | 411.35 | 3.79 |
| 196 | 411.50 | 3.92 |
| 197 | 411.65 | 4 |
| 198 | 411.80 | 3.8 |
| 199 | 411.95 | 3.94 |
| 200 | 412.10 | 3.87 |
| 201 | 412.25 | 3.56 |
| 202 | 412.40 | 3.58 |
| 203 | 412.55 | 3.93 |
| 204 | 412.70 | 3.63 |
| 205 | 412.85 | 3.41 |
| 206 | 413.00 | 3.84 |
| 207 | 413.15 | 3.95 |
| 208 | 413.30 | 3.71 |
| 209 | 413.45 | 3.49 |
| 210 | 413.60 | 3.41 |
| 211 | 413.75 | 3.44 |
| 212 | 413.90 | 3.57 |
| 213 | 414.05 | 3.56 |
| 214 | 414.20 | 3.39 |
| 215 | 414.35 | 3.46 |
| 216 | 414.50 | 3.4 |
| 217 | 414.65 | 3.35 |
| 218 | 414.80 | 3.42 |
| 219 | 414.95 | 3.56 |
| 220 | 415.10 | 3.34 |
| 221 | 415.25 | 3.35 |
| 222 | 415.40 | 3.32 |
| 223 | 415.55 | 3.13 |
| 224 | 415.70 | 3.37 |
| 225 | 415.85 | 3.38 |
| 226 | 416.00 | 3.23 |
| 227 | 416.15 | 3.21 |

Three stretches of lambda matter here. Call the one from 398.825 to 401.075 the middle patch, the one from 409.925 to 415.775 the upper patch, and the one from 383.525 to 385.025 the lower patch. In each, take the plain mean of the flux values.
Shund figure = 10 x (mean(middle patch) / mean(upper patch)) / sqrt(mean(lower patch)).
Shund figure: 4.6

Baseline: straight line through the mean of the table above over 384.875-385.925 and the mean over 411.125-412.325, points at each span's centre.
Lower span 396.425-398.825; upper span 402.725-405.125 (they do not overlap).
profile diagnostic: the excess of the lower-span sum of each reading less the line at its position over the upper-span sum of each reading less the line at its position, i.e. 7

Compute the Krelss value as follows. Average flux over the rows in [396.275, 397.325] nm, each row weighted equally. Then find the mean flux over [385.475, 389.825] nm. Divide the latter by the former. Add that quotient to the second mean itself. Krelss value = 5.37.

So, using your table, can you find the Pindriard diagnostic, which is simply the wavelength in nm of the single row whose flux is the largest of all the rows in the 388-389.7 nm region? 388.40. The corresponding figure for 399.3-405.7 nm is 400.25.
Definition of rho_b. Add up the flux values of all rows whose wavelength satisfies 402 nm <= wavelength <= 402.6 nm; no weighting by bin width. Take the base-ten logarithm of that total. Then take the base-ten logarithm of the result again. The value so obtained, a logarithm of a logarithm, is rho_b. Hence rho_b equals 0.06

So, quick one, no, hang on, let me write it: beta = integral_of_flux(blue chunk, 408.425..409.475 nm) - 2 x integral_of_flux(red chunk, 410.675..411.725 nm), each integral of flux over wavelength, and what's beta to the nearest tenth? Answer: -4.4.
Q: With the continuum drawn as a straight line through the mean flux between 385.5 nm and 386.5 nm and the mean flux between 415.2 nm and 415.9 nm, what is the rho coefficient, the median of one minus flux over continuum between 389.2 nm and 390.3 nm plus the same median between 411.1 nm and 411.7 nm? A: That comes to -0.17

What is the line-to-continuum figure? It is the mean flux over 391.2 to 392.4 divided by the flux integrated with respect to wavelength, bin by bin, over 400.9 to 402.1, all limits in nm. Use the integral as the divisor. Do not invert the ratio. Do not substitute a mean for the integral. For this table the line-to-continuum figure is 0.90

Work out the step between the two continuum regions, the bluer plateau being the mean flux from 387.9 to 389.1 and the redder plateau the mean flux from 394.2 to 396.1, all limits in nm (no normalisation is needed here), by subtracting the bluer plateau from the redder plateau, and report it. -0.5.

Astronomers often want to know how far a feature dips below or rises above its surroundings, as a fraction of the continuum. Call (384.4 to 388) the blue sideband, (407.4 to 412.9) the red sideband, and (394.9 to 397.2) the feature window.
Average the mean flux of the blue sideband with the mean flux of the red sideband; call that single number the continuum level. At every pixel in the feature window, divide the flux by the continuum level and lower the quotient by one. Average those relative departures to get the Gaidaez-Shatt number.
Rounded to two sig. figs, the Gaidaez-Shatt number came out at -0.039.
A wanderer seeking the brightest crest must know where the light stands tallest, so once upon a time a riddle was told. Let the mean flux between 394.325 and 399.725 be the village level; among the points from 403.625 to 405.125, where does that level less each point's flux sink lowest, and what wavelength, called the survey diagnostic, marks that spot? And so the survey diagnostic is 403.85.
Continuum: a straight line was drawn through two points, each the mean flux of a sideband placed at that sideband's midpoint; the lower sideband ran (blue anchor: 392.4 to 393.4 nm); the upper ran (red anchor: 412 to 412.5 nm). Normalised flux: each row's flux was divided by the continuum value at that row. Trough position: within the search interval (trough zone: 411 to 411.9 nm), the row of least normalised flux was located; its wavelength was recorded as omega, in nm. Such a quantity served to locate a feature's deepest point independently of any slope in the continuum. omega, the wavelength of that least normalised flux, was 411.35 nm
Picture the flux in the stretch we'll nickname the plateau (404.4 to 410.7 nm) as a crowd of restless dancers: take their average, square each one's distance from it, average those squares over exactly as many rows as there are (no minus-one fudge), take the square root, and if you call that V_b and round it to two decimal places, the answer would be 0.29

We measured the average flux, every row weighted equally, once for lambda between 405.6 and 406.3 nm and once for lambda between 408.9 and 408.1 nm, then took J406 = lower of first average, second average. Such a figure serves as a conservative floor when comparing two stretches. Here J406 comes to 3.41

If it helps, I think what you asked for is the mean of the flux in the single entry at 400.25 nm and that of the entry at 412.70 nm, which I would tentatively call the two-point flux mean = 3.64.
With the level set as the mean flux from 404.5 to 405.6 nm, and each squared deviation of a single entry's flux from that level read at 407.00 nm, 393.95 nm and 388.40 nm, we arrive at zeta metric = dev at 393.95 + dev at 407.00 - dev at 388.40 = -1.03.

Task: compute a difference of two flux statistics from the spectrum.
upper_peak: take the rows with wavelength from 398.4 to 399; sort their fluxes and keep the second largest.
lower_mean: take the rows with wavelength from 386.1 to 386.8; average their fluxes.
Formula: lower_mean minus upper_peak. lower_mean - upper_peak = 0.6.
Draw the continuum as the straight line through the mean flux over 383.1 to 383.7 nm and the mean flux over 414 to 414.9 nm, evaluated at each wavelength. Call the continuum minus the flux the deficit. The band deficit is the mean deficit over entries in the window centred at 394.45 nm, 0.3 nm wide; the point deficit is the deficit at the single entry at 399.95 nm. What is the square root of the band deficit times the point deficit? 0.10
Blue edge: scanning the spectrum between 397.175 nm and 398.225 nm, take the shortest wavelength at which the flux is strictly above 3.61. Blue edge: 397.25 nm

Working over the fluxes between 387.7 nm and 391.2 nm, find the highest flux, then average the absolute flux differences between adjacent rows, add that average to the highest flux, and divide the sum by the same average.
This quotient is 43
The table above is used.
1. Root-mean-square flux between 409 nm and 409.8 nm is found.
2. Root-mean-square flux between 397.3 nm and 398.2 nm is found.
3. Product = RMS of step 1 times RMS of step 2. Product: 15.6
